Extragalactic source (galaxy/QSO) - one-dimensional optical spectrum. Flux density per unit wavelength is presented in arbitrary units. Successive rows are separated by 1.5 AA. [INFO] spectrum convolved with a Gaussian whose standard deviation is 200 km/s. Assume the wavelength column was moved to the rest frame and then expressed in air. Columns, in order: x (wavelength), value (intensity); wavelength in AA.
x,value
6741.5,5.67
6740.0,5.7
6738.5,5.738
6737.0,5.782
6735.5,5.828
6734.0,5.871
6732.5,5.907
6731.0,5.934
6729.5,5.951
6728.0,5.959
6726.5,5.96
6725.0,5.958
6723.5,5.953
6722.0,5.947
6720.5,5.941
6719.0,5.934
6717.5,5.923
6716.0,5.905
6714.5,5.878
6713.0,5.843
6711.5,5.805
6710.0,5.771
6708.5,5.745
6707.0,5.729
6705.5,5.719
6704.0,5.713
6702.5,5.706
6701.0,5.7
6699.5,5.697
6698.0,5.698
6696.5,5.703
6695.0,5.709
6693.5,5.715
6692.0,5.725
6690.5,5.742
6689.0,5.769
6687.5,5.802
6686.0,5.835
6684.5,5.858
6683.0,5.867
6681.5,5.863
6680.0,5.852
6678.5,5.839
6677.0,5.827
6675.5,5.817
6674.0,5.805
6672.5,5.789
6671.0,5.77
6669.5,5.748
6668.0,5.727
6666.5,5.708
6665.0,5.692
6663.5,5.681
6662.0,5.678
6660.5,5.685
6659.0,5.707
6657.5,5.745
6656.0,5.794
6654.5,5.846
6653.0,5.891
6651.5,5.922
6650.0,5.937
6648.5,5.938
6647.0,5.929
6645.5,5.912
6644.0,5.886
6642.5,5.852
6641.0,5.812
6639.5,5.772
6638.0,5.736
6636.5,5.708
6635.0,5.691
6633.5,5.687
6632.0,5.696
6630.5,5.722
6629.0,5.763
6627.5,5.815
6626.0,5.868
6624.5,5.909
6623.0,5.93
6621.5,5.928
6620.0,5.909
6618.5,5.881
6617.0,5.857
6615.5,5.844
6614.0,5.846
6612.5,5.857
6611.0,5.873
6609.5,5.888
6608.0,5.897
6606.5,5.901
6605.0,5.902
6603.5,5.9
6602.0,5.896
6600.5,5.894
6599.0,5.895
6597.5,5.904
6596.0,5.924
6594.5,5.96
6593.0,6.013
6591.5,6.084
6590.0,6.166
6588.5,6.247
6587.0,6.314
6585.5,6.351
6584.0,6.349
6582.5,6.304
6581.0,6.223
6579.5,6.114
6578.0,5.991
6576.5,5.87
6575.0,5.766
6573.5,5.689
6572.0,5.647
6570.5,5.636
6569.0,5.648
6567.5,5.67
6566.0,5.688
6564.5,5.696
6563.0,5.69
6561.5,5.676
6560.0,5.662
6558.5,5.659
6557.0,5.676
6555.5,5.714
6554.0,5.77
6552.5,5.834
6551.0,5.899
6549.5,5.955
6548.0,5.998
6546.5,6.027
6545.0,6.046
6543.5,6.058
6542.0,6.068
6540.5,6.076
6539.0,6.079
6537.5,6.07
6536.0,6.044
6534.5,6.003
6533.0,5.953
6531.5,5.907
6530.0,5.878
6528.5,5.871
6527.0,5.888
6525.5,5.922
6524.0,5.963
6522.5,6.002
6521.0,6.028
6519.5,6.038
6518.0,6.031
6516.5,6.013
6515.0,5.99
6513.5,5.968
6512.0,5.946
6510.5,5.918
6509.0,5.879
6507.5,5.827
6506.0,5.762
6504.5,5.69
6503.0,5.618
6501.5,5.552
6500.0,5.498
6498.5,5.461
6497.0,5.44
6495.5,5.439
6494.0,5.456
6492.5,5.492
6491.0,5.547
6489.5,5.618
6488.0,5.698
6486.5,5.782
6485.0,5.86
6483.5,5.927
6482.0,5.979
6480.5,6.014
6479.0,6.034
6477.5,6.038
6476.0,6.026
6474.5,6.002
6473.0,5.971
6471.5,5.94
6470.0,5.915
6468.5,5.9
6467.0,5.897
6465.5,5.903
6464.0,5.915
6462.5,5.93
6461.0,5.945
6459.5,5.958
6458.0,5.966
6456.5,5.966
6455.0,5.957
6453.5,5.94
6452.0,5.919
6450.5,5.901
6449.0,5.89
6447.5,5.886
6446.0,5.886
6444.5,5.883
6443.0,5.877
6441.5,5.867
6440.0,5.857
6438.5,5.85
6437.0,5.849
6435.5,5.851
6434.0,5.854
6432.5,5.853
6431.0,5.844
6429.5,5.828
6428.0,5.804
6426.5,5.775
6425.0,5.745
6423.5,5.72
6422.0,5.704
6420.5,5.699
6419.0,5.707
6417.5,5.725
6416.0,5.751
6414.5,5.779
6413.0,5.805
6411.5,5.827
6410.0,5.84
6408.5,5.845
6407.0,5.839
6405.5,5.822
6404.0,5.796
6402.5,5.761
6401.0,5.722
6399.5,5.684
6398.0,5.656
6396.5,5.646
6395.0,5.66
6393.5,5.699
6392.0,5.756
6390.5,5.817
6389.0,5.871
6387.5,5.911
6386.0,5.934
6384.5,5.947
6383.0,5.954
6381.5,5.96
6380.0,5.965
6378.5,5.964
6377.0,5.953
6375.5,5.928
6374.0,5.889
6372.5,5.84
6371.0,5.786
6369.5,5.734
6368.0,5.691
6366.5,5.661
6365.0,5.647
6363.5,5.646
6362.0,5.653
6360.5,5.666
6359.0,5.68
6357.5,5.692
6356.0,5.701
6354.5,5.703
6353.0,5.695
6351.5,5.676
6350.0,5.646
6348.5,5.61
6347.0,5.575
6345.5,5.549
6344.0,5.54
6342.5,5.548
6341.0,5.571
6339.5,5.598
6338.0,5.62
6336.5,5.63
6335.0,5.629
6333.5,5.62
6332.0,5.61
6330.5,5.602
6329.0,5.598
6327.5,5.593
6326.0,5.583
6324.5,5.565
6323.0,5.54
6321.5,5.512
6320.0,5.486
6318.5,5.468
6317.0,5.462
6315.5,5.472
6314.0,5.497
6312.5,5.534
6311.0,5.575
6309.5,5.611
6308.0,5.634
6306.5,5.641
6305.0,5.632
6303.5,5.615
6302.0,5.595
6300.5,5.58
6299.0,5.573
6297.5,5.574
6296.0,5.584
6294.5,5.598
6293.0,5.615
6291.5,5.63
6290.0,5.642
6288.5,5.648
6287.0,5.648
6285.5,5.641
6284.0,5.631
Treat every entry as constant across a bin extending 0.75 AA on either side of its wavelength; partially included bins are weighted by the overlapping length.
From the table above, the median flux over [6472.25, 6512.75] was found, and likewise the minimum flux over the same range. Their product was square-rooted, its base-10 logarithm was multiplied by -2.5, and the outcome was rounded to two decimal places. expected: -1.87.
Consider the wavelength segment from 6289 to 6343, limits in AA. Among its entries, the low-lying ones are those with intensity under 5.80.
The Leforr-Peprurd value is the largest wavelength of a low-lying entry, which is 6342.5 AA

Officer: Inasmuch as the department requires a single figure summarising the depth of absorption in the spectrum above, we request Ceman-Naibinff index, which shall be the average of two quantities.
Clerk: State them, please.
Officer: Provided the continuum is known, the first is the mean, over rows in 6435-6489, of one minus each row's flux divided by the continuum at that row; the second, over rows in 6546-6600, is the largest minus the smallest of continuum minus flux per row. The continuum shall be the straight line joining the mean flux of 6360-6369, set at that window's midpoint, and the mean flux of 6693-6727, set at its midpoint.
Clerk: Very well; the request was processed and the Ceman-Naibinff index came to 0.34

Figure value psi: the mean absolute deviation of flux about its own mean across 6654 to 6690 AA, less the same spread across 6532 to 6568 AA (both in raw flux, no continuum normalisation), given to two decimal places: -0.10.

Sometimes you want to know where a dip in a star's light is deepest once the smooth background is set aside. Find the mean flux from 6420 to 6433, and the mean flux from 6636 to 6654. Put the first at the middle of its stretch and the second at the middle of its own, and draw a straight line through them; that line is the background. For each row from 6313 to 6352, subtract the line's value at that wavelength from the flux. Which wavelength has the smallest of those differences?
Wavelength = 6317.0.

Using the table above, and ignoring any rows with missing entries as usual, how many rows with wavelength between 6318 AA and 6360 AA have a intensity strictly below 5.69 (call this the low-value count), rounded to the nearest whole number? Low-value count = 24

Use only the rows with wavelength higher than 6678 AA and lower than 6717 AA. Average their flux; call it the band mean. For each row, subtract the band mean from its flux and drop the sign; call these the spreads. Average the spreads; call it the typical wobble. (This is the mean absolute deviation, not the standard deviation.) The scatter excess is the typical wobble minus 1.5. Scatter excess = -1.44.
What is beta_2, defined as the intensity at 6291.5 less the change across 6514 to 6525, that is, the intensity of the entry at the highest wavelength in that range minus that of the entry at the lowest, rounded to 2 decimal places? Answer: 5.66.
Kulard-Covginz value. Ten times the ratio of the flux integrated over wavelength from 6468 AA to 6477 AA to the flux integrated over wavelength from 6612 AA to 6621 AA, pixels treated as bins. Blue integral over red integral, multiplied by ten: 10.16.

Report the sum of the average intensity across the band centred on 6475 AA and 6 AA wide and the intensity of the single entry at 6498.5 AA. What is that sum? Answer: 11.5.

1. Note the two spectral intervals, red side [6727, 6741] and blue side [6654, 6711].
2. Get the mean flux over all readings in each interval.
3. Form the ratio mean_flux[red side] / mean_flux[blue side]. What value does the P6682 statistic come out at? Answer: 1.02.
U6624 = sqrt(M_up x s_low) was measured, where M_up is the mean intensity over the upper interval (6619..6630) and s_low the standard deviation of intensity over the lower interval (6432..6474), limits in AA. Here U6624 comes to 0.48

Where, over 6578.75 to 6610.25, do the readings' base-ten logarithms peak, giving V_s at 6585.5 AA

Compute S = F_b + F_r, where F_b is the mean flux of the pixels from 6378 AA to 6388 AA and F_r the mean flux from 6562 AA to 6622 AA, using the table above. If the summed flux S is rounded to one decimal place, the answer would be 11.9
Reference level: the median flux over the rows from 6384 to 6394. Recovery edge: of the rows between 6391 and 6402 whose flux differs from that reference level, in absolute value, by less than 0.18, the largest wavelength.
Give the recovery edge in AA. 6401.0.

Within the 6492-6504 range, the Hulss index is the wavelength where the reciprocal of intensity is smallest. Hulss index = 6503.0 AA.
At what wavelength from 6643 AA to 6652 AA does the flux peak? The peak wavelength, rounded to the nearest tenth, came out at 6648.5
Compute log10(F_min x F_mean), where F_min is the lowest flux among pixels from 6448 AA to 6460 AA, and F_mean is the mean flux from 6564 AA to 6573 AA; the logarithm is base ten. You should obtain 1.523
